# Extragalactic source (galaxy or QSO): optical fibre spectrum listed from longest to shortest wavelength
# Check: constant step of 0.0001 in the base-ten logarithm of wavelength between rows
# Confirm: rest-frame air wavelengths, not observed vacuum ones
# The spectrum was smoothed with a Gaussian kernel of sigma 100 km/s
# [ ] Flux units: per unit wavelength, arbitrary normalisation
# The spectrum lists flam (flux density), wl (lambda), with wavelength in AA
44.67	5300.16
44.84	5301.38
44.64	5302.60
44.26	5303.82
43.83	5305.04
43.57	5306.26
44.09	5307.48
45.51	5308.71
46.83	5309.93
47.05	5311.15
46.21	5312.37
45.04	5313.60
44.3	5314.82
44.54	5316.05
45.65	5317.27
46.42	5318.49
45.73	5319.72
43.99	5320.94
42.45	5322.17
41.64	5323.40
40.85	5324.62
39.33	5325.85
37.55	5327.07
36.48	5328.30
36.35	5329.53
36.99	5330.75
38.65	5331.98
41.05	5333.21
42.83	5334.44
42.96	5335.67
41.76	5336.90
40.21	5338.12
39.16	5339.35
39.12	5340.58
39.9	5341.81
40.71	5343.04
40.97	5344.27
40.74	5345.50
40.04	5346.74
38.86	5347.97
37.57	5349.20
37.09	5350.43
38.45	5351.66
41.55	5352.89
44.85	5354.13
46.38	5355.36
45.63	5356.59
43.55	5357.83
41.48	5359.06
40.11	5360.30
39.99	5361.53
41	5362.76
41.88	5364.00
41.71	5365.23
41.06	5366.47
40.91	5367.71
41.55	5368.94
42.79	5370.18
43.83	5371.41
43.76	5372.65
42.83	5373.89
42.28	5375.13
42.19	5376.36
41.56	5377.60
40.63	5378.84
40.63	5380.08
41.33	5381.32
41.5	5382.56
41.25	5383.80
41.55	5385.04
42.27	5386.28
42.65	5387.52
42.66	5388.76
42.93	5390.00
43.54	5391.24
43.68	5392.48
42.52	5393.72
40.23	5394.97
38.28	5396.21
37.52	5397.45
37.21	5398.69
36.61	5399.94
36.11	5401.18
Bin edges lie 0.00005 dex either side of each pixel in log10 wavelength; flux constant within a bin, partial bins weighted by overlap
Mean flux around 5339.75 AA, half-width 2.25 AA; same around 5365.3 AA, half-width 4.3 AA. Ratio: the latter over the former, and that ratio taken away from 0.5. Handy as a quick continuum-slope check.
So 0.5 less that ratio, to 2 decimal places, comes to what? -0.54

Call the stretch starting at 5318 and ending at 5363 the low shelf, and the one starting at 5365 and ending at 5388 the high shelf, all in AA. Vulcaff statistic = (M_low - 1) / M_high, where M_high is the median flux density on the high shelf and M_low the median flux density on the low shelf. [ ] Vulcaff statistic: 0.96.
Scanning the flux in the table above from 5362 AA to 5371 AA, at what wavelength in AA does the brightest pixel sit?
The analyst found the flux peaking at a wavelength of 5370.18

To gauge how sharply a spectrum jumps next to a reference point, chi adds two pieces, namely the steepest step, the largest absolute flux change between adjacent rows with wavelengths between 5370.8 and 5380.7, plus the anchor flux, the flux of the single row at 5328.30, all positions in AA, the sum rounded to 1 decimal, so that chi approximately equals 37.4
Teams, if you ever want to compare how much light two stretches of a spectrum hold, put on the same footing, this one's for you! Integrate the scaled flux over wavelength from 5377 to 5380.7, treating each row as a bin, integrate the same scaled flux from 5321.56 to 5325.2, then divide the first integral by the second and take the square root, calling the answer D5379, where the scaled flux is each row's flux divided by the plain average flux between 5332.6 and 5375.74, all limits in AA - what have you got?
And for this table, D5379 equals 1.00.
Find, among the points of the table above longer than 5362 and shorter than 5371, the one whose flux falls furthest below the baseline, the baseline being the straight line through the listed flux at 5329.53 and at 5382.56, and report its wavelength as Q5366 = 5367.71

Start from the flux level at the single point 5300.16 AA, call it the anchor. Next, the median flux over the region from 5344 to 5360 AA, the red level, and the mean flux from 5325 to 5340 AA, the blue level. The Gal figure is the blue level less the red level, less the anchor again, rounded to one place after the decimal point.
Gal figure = -46.2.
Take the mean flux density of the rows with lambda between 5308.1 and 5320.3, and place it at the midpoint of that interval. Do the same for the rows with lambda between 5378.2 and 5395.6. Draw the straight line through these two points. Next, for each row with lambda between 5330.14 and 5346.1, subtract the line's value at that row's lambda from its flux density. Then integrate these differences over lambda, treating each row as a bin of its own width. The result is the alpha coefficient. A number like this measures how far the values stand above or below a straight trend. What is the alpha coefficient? -65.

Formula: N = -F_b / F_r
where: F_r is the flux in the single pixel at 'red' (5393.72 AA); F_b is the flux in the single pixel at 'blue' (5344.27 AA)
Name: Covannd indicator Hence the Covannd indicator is -0.96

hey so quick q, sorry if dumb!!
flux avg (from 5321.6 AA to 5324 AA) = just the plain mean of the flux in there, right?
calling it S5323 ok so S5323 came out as 42.0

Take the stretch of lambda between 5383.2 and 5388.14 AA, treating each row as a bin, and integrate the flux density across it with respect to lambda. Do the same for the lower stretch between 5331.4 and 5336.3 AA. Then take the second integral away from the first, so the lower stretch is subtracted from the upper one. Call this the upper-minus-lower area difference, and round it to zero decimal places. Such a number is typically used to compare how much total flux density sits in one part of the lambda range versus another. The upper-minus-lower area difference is 5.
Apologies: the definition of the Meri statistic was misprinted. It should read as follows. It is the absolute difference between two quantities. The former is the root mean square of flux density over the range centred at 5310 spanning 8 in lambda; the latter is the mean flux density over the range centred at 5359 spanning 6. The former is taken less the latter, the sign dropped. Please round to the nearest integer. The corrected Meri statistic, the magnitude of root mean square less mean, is 3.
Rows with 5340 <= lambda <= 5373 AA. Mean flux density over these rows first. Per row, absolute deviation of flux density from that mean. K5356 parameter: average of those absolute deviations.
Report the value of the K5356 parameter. 1.7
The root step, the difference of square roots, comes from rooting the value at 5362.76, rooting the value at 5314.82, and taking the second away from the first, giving -0.25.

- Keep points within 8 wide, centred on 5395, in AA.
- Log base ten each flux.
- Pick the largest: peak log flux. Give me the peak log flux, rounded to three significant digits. 1.64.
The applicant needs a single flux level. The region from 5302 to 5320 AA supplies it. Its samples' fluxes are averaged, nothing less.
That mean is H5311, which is 45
